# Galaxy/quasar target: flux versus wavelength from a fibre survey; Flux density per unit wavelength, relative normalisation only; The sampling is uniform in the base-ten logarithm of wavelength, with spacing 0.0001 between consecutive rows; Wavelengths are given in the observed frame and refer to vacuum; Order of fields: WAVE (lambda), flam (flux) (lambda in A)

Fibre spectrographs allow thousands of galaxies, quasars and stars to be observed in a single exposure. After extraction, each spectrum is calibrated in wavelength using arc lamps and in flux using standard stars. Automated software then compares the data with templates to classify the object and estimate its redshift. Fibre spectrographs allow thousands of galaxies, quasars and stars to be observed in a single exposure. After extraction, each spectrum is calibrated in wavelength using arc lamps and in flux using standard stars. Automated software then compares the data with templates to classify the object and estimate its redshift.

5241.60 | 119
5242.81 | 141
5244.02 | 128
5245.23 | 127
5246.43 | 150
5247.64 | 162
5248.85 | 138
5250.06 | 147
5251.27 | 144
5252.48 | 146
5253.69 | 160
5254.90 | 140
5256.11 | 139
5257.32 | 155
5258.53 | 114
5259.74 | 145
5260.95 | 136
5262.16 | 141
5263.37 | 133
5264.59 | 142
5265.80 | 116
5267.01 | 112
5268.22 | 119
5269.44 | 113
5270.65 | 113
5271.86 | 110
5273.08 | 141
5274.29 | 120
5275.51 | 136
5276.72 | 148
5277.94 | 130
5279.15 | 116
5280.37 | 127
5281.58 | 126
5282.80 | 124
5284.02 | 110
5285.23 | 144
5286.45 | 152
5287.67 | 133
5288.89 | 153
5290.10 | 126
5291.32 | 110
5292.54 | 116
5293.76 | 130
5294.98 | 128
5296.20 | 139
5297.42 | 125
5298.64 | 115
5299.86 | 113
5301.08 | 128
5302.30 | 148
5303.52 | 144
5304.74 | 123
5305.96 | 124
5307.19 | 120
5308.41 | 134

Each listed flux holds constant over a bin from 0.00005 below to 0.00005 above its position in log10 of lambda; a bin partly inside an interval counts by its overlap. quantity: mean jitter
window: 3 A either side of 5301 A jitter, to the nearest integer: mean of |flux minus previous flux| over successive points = 10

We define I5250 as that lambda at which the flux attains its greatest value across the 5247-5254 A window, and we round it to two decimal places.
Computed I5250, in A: 5247.64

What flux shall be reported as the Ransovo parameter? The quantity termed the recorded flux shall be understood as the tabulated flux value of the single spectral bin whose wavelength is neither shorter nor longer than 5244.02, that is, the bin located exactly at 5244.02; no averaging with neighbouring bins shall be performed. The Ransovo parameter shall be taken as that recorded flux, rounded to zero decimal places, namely 128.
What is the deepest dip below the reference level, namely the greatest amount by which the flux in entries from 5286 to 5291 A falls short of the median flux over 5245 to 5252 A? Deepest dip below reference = 19.5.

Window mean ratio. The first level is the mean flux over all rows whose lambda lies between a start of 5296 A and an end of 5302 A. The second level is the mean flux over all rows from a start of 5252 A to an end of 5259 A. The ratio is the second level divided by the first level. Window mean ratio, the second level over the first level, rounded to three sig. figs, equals 1.15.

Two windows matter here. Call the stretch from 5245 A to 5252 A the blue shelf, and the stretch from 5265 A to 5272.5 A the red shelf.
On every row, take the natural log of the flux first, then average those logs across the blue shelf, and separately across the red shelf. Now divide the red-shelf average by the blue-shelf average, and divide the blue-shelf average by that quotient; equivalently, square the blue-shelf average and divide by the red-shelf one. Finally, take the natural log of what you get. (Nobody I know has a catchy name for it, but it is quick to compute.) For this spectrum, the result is 1.65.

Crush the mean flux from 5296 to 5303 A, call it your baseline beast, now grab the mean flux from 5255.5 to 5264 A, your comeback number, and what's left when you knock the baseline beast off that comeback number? 10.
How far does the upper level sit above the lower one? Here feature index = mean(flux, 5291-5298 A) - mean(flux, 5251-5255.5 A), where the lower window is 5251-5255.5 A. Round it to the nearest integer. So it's -23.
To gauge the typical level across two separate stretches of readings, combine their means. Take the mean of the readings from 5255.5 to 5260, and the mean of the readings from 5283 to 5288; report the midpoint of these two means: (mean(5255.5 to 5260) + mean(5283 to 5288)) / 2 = 136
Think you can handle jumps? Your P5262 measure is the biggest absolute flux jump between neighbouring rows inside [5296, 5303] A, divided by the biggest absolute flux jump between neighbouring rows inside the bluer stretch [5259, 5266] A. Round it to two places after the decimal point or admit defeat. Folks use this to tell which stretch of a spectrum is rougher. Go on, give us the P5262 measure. 0.77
